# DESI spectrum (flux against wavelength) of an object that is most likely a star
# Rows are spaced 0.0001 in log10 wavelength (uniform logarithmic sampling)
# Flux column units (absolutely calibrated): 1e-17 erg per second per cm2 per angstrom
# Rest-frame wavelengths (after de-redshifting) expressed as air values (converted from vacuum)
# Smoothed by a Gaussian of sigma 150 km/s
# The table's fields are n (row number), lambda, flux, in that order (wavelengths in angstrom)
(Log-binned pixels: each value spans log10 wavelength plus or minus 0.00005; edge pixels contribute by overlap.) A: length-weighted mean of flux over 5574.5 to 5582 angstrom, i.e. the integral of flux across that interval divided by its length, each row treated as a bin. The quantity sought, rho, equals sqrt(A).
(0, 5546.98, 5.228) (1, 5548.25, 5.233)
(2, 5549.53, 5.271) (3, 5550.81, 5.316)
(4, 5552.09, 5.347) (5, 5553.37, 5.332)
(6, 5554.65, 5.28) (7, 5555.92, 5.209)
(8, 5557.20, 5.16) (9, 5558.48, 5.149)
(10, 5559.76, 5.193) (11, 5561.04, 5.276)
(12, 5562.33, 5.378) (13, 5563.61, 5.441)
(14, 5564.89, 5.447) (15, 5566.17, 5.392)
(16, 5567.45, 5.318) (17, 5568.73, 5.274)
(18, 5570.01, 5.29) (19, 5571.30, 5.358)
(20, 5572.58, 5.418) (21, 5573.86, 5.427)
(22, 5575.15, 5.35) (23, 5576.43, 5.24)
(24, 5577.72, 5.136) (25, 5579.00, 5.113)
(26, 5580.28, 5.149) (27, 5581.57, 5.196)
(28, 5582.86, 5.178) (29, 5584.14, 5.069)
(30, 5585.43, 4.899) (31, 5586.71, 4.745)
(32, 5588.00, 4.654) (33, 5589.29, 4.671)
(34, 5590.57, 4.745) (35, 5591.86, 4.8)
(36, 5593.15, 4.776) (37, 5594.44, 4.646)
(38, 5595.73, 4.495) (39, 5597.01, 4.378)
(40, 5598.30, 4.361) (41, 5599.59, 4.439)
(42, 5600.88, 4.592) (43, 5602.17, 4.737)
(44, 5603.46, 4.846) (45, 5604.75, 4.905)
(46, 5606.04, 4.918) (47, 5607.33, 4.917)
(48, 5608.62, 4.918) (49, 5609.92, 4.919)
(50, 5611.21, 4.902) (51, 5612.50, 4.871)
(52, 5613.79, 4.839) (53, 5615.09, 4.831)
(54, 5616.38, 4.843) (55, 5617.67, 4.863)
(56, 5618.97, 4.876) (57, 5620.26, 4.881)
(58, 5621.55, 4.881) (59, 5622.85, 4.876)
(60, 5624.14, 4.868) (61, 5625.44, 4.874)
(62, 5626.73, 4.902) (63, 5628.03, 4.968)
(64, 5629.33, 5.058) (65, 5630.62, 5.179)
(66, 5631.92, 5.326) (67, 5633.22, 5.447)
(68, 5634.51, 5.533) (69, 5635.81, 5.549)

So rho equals 2.28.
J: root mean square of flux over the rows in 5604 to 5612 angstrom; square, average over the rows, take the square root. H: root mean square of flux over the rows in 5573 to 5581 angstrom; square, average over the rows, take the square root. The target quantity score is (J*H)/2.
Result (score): 12.9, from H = 5.24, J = 4.91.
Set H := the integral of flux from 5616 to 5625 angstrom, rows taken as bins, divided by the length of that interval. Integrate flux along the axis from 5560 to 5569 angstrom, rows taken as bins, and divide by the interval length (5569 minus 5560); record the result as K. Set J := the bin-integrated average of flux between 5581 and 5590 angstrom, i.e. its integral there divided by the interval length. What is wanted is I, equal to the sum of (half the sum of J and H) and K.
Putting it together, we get 10.25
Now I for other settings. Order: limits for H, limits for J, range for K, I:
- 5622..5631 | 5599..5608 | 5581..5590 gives 9.77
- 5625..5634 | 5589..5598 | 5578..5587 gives 9.95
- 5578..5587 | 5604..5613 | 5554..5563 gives 10.22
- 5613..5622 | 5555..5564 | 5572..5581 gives 10.32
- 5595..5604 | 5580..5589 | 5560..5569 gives 10.11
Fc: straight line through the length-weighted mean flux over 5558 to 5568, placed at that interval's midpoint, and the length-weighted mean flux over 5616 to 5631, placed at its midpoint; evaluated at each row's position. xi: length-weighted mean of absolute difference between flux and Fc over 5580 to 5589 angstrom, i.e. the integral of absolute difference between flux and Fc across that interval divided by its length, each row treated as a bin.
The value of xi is 0.22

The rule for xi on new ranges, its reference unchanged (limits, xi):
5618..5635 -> 0.20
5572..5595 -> 0.22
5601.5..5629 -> 0.11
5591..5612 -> 0.34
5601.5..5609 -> 0.17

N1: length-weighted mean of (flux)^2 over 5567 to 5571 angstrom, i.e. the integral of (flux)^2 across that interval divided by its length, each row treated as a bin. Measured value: 28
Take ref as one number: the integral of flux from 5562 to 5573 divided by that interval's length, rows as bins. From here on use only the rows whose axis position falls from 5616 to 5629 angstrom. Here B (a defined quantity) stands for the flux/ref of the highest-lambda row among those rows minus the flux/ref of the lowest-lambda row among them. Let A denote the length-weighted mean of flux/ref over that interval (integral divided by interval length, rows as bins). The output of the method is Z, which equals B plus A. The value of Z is 0.93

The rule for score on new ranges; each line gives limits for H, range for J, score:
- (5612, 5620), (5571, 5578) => 12.9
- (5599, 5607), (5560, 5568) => 12.7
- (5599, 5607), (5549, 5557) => 12.6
